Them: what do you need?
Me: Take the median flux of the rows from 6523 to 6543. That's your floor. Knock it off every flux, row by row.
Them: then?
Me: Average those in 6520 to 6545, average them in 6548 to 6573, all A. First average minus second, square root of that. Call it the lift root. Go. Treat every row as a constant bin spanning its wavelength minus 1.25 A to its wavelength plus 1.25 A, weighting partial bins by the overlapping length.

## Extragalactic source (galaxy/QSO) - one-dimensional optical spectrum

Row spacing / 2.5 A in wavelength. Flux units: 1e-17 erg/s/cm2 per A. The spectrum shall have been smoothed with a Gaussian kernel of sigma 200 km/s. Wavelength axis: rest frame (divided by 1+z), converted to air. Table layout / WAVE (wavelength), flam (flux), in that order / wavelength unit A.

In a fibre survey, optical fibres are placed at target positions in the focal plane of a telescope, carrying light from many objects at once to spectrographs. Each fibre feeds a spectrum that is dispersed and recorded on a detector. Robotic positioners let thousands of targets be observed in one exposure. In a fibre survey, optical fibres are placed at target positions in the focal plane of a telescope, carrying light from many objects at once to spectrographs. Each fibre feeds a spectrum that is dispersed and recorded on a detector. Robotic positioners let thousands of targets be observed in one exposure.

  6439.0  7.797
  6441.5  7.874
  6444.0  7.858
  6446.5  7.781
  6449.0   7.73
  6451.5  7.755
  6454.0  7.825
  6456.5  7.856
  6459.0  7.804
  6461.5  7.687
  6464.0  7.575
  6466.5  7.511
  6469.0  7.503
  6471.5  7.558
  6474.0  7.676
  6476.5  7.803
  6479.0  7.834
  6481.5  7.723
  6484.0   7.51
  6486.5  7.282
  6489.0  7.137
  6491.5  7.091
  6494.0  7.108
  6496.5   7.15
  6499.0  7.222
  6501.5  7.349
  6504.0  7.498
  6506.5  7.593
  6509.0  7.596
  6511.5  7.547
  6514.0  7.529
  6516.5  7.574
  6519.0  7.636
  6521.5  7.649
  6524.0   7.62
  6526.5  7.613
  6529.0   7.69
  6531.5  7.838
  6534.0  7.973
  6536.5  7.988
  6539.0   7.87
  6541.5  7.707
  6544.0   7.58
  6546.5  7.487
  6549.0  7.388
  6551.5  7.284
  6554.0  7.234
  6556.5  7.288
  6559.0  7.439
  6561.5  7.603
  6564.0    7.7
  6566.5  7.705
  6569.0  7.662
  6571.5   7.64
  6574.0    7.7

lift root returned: 0.51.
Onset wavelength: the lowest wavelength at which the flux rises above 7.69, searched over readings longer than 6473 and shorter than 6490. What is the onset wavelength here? 6476.5 A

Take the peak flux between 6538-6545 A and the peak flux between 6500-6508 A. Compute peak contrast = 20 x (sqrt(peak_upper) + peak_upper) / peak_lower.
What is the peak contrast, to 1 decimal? 28.1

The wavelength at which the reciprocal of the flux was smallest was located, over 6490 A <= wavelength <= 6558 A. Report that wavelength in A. 6536.5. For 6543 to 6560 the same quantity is 6544.0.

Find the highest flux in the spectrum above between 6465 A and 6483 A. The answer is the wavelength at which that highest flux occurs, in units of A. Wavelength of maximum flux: 6479.0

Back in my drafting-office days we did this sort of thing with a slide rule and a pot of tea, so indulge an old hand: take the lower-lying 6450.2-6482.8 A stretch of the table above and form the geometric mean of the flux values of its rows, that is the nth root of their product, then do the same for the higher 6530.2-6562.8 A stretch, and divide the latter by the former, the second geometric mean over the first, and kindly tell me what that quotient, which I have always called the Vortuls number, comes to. 0.99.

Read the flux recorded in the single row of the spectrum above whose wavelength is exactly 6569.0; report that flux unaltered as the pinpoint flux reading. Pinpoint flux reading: 7.662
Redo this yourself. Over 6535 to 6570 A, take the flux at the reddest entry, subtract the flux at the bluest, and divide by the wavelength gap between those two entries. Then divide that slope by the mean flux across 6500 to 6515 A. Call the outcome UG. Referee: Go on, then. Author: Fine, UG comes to -0.0013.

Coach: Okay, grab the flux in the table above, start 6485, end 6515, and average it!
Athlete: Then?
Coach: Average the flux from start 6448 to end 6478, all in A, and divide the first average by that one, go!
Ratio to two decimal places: 0.95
